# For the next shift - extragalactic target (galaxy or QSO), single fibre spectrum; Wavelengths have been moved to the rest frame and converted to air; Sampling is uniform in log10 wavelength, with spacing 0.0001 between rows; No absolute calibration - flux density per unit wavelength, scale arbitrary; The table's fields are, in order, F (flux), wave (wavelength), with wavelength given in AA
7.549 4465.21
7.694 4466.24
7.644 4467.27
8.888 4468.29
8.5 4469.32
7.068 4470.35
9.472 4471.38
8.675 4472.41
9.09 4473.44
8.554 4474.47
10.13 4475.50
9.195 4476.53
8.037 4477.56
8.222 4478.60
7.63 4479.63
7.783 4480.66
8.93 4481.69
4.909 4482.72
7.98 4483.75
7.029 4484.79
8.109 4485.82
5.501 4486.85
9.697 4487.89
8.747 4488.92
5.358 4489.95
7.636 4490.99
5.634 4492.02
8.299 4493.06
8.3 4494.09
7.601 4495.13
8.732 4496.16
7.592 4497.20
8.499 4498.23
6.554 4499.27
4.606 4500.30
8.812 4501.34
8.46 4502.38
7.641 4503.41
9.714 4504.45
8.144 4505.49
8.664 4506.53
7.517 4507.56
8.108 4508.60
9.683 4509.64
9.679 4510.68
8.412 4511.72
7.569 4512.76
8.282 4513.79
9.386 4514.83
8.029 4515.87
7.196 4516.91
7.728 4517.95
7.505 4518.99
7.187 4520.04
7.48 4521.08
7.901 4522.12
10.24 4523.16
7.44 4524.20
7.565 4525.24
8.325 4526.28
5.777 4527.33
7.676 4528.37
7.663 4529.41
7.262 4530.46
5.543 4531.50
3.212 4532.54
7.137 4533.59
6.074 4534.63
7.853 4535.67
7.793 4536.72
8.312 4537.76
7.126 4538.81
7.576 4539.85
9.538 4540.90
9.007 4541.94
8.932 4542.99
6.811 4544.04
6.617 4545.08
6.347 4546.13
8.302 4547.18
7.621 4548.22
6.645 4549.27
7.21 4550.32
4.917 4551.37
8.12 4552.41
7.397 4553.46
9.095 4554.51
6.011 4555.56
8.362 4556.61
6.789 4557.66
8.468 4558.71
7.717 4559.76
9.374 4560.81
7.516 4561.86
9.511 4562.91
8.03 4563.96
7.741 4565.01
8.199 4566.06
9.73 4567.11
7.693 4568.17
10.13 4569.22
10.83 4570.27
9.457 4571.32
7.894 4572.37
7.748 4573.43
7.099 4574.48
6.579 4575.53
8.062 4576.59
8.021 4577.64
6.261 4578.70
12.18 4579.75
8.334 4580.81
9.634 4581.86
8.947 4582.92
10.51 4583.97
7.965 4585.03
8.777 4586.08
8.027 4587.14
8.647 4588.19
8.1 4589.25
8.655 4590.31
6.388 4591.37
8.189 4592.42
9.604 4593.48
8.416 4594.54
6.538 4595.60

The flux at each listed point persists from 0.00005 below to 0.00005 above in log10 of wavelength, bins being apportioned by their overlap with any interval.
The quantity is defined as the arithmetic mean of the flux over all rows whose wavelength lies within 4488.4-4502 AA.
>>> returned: 7.4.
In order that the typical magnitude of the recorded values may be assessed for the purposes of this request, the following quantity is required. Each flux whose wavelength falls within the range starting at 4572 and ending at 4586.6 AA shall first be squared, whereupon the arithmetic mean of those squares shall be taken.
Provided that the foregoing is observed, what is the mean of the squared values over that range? 73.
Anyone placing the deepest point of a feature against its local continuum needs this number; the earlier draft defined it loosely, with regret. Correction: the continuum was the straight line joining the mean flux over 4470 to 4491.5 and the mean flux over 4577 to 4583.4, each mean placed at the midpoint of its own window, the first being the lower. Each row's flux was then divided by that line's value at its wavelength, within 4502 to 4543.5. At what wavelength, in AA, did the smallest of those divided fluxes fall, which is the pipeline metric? 4532.54 AA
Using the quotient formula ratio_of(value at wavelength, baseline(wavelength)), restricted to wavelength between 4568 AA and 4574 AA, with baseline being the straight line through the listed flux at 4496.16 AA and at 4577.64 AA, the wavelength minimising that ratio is 4568.17 AA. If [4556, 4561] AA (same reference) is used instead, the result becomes 4557.66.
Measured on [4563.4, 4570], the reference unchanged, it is 4568.17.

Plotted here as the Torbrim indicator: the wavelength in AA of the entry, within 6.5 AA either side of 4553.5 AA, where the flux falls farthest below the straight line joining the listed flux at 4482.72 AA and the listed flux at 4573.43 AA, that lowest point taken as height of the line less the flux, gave 4551.37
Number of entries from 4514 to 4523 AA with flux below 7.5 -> 3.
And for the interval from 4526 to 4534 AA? 5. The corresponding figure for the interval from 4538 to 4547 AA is 4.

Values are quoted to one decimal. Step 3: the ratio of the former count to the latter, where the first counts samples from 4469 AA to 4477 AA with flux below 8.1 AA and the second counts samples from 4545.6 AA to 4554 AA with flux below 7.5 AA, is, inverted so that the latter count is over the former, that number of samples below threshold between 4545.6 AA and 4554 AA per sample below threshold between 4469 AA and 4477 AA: 5.0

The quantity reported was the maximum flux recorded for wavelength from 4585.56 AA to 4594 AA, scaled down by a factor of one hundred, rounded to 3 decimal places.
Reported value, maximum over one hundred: 0.096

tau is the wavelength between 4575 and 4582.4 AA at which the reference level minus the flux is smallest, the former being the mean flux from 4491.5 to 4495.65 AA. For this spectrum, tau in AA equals 4579.75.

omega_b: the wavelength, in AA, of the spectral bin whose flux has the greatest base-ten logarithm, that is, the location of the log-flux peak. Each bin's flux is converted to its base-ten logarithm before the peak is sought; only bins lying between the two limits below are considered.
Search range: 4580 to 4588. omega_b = 4583.97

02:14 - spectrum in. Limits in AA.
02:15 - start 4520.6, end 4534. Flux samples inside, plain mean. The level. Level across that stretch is 7.2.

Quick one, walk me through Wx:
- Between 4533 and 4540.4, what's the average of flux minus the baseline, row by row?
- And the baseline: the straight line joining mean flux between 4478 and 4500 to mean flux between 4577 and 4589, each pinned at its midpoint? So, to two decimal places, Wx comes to -0.80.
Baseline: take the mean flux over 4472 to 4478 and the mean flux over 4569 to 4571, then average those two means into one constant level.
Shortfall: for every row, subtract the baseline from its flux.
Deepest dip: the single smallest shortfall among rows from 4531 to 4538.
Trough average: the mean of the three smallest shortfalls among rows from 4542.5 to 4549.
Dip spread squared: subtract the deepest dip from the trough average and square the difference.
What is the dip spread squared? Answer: 11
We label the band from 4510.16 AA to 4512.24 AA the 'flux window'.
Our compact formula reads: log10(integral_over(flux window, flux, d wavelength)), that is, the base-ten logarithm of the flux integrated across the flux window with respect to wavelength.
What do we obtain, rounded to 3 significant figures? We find 1.27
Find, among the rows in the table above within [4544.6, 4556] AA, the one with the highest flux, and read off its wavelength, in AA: 4554.51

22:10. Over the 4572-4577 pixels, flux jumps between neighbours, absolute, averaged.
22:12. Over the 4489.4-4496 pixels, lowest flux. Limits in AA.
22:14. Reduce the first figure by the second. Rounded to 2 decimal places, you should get -4.66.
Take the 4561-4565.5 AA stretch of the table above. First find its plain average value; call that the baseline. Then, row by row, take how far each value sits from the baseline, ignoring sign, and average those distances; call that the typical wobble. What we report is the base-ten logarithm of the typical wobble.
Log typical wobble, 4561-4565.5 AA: -0.183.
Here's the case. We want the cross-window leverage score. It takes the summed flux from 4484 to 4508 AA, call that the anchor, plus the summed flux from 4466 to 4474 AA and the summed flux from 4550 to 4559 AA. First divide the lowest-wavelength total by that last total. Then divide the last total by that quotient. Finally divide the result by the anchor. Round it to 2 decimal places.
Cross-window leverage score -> 0.37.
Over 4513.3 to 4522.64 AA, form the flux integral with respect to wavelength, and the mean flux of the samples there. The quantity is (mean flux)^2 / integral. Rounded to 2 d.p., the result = 0.84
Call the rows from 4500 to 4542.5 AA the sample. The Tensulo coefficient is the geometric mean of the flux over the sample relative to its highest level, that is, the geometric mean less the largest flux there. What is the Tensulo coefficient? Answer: -2.6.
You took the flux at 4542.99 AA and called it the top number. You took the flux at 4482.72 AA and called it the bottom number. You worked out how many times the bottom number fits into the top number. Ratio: 1.82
